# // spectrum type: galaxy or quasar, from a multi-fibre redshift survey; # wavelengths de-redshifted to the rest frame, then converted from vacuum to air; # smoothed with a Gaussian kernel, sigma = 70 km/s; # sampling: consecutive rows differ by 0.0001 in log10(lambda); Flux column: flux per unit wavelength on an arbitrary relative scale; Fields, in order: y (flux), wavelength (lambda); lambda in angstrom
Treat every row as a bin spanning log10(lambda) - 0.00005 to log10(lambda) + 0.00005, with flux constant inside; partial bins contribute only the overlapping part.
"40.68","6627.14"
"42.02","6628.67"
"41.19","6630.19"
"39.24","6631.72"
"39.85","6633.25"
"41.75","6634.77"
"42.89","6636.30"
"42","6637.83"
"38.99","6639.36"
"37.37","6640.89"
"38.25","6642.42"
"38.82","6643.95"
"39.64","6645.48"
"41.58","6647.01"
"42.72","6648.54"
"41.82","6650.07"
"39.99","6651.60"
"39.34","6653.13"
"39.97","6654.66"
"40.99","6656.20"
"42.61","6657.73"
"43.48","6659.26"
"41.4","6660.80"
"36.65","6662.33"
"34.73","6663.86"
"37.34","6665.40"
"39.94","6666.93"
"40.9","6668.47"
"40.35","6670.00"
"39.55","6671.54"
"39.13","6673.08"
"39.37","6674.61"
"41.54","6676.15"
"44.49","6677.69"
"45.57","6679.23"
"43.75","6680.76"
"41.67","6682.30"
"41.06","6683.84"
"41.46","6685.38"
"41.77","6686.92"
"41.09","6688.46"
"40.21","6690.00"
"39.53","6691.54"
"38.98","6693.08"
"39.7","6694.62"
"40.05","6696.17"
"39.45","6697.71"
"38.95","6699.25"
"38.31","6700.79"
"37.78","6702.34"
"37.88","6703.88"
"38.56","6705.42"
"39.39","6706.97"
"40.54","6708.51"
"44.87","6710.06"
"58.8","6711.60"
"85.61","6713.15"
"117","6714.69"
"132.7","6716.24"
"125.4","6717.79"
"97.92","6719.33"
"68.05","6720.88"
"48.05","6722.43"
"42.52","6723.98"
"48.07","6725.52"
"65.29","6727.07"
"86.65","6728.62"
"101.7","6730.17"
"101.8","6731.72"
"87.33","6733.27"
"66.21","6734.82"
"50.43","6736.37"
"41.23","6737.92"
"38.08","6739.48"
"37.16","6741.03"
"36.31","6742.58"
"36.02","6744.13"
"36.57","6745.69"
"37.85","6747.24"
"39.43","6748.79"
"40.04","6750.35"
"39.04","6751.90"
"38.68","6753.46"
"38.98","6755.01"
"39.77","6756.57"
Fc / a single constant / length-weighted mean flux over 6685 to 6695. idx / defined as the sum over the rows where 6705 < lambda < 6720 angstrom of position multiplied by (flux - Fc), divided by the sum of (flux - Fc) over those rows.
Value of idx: 6716.1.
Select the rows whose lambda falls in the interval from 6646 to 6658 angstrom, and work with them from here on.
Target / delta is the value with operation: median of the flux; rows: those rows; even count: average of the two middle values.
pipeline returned 41.3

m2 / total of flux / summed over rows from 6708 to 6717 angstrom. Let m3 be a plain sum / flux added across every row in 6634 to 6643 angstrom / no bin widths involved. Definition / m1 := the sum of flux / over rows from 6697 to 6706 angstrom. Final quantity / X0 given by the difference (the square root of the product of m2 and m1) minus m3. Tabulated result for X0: 92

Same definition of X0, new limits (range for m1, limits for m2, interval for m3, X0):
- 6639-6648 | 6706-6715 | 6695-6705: 69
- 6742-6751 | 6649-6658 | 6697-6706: 4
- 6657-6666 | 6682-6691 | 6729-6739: -207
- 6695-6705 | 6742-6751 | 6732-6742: -91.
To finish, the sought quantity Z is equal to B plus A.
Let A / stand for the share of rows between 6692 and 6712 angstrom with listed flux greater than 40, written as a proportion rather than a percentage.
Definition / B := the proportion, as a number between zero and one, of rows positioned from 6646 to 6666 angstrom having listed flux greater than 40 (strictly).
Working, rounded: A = 0.31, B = 0.54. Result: 0.85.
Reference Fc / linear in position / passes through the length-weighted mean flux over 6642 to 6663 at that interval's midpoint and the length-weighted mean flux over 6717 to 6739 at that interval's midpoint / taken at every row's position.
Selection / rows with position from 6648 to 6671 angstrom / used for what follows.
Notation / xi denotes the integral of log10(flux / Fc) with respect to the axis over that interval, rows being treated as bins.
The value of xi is -1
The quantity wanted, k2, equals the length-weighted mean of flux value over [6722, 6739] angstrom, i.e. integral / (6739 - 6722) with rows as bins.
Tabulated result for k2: 67.1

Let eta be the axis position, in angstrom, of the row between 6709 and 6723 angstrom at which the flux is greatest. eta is 6716.24 angstrom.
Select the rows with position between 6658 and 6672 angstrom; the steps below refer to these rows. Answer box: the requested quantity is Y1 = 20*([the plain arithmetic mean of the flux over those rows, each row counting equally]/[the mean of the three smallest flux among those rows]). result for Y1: 21.7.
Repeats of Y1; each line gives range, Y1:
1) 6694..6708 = 20.5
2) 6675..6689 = 20.6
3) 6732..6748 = 25.7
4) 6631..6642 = 20.9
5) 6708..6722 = 35.6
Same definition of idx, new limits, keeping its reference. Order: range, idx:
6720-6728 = 6723.9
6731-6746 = 6731.8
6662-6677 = 6664.8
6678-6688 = 6681.5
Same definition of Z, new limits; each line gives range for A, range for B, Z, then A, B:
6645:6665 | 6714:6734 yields 1.54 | 0.54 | 1.00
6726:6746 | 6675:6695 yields 1.38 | 0.62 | 0.77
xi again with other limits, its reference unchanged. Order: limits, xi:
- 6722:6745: -3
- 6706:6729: 0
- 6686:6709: -4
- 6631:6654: 1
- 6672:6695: -3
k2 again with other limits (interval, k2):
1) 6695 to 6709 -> 39.0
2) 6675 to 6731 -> 55.9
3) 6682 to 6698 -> 40.4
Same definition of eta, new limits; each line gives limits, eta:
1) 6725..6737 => 6731.72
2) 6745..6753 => 6750.35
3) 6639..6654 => 6648.54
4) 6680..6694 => 6680.76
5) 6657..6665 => 6659.26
